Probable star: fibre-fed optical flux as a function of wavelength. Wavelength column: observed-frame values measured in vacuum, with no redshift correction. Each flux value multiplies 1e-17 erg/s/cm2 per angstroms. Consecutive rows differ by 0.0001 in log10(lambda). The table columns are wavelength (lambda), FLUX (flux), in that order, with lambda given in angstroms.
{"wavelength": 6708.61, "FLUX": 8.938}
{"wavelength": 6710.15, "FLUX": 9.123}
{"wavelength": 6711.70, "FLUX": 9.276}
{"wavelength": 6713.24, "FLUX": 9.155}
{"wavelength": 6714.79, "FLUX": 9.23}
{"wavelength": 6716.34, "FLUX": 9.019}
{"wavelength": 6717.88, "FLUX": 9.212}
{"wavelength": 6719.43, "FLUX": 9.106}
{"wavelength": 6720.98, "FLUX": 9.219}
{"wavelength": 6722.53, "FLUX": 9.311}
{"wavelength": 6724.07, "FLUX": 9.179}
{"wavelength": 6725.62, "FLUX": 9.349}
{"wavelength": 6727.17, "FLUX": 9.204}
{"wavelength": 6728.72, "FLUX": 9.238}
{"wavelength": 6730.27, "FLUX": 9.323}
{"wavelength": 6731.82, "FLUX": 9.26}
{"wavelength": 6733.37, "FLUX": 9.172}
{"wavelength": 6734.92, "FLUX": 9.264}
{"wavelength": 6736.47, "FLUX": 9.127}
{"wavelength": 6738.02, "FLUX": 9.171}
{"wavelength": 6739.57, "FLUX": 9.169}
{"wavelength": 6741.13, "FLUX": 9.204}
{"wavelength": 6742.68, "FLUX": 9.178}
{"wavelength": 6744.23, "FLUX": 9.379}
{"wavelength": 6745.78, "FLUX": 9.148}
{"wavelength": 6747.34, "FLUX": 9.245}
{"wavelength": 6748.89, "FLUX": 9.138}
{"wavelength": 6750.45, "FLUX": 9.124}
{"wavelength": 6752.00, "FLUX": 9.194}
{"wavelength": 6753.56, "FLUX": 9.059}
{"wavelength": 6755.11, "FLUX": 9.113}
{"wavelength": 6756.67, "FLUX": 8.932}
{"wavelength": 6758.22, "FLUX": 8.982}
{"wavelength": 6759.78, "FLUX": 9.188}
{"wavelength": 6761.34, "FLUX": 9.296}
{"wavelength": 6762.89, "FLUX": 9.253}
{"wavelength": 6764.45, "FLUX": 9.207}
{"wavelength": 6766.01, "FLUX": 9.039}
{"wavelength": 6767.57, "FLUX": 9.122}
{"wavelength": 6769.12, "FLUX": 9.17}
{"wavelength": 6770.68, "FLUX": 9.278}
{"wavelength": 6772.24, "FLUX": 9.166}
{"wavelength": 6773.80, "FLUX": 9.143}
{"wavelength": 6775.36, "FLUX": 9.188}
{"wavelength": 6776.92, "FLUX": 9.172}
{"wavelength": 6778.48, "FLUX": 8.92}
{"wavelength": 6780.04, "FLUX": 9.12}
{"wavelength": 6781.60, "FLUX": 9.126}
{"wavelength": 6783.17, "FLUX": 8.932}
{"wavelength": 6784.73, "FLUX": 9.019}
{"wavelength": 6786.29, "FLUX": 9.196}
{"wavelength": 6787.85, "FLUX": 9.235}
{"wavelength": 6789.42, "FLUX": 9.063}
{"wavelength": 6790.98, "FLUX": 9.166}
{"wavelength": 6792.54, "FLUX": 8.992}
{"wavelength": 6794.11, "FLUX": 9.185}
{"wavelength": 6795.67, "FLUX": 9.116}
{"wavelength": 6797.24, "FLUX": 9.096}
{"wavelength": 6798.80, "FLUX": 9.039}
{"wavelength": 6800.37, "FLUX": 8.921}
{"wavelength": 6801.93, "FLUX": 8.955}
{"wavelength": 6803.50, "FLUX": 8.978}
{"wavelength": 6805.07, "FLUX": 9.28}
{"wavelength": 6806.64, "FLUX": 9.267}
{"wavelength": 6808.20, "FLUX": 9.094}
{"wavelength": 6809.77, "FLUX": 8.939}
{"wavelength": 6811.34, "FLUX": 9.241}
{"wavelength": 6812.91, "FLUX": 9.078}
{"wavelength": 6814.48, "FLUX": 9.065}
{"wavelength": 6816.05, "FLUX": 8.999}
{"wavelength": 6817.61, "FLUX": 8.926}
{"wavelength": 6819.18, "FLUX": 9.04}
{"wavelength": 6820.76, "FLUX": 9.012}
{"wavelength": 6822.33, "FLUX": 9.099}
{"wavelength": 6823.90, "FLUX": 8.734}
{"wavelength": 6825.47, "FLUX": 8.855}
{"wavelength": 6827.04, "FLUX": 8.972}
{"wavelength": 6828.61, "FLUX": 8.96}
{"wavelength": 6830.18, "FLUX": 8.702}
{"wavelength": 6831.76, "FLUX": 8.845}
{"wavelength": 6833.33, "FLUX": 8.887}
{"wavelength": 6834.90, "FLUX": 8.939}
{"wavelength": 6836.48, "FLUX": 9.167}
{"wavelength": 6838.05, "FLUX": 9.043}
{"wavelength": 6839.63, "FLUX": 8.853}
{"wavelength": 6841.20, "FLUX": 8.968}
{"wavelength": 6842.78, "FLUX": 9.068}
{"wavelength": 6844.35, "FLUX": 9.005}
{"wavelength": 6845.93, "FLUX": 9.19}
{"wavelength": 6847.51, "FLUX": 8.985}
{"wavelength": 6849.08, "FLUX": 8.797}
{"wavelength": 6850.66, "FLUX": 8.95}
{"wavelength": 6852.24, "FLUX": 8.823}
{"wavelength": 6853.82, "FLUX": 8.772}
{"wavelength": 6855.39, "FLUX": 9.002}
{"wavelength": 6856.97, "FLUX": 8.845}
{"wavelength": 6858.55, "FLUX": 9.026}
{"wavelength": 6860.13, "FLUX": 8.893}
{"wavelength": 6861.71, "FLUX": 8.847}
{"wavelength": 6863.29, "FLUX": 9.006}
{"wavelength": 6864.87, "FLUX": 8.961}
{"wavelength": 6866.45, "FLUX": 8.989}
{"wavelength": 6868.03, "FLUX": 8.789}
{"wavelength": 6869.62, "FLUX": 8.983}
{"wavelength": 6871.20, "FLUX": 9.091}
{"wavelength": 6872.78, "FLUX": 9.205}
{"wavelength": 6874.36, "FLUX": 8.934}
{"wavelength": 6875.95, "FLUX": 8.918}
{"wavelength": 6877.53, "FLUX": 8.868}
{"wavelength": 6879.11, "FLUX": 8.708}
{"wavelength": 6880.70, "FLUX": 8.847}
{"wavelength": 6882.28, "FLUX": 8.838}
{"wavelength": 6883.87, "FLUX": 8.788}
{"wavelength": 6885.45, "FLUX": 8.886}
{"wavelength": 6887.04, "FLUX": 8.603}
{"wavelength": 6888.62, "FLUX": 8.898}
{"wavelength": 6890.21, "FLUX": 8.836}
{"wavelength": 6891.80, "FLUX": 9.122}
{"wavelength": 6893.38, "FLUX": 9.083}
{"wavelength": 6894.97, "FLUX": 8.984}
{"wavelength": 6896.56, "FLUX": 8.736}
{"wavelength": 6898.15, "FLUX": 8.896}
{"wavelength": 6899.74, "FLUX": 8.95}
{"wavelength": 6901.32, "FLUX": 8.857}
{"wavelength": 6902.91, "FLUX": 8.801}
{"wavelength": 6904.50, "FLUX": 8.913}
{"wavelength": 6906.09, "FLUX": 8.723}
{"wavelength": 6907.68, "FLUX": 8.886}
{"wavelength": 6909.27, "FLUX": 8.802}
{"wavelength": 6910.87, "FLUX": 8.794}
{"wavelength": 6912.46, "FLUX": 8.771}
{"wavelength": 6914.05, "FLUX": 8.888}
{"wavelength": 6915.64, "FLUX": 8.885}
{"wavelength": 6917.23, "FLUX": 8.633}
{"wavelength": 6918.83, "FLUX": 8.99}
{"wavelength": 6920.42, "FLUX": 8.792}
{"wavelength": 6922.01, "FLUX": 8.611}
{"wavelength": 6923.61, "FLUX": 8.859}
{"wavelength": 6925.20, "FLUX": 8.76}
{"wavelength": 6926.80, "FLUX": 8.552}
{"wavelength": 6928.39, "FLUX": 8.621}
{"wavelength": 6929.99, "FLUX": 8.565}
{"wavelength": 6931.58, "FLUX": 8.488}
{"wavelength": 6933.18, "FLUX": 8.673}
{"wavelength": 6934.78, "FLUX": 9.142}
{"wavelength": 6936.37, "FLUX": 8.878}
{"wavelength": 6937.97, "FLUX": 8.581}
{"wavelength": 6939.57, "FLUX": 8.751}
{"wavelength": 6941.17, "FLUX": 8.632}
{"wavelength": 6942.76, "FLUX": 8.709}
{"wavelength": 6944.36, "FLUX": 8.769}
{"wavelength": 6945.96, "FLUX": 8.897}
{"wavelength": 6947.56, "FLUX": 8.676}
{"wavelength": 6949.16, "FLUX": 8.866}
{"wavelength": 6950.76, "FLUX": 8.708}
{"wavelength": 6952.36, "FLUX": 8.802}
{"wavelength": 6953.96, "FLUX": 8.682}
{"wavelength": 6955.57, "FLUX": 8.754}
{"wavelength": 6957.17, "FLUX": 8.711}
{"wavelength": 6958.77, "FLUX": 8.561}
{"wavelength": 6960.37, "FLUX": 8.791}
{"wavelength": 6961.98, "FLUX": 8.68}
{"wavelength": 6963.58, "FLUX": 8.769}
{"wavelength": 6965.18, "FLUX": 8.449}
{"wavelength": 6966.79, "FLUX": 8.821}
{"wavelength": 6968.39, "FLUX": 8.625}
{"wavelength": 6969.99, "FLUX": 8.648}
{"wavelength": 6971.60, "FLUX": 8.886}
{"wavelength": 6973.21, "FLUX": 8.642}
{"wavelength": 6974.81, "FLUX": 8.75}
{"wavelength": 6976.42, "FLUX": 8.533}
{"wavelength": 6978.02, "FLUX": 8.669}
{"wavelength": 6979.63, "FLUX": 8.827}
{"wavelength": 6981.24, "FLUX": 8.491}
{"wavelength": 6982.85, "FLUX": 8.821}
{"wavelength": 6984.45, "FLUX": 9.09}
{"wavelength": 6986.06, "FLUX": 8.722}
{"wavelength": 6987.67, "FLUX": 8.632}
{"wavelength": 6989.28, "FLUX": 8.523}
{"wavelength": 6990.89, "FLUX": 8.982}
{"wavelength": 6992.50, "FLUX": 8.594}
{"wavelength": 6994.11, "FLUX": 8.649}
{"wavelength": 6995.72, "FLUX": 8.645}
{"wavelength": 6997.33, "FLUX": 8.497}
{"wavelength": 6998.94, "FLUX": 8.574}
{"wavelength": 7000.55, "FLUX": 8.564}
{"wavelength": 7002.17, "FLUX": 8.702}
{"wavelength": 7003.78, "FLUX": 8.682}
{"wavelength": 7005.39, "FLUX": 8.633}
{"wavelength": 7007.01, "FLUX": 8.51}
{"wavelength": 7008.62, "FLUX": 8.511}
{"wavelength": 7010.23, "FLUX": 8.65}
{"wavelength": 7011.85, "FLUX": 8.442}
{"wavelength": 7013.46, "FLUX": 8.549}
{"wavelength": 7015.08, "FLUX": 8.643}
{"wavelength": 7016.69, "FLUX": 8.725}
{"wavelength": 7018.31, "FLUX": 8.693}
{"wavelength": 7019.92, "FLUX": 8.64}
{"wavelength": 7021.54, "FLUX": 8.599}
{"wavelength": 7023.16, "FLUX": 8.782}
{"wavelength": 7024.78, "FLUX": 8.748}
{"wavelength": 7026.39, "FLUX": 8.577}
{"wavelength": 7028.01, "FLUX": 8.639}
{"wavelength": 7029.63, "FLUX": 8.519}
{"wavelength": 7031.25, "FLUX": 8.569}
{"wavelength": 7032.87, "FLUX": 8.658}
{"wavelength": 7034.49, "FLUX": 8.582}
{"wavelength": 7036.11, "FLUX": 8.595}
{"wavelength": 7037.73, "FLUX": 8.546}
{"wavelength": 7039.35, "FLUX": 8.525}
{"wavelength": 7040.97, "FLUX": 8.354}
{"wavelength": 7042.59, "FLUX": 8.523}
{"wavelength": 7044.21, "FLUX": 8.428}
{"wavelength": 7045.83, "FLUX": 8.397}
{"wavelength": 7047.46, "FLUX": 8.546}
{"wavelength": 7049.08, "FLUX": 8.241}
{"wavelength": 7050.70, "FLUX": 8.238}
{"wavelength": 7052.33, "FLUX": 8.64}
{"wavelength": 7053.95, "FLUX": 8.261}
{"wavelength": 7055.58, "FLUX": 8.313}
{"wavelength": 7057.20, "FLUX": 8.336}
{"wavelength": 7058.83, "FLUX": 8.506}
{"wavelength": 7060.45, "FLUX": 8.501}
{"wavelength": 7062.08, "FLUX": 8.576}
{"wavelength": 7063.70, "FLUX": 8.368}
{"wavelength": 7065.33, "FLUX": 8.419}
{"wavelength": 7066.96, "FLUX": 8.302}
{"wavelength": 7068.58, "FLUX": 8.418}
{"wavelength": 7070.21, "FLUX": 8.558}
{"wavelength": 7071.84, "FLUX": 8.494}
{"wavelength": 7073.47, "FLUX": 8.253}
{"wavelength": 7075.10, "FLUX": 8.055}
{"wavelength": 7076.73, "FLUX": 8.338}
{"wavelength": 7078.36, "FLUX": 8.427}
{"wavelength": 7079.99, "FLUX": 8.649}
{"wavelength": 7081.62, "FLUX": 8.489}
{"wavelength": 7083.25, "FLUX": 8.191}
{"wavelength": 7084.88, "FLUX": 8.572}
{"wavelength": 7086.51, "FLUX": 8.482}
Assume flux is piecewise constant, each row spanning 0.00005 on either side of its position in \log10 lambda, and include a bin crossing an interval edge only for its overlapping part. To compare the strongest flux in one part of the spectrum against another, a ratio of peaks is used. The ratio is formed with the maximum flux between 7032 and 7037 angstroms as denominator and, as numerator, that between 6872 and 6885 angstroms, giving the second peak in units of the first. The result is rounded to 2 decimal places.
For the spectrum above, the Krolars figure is 1.06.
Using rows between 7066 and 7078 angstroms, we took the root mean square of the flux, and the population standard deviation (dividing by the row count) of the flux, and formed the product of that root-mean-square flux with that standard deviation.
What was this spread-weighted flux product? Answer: 1.29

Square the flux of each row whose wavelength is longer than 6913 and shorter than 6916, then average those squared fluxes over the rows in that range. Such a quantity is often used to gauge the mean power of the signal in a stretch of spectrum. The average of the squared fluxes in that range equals 79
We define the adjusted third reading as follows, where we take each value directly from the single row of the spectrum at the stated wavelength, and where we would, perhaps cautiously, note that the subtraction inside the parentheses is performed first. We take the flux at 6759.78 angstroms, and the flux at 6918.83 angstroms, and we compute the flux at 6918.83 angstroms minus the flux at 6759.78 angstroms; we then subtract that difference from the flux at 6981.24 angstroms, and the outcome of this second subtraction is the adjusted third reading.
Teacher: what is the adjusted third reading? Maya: 8.69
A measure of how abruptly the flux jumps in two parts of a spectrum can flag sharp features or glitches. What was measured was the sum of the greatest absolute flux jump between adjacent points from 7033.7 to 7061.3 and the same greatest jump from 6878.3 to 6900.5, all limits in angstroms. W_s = 0.70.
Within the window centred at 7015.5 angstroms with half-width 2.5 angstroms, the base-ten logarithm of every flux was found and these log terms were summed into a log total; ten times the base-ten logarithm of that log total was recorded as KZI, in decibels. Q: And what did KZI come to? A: 4.49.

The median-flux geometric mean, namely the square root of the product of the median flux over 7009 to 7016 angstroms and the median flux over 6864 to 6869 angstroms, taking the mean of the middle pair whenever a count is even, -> 8.78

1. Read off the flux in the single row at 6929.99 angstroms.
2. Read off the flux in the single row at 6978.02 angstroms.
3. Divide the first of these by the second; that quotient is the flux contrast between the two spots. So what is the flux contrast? 0.99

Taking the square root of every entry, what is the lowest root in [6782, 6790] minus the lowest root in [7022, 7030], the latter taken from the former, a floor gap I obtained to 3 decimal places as 0.070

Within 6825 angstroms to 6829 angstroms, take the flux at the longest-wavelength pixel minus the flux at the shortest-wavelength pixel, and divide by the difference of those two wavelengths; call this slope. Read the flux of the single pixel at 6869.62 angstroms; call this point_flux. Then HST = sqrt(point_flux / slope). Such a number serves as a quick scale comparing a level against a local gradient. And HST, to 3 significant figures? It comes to 16.4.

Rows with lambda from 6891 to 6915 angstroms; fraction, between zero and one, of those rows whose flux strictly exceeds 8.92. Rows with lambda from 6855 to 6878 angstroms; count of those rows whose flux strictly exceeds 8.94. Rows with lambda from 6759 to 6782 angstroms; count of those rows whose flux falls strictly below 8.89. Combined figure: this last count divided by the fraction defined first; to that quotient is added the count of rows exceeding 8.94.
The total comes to 8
